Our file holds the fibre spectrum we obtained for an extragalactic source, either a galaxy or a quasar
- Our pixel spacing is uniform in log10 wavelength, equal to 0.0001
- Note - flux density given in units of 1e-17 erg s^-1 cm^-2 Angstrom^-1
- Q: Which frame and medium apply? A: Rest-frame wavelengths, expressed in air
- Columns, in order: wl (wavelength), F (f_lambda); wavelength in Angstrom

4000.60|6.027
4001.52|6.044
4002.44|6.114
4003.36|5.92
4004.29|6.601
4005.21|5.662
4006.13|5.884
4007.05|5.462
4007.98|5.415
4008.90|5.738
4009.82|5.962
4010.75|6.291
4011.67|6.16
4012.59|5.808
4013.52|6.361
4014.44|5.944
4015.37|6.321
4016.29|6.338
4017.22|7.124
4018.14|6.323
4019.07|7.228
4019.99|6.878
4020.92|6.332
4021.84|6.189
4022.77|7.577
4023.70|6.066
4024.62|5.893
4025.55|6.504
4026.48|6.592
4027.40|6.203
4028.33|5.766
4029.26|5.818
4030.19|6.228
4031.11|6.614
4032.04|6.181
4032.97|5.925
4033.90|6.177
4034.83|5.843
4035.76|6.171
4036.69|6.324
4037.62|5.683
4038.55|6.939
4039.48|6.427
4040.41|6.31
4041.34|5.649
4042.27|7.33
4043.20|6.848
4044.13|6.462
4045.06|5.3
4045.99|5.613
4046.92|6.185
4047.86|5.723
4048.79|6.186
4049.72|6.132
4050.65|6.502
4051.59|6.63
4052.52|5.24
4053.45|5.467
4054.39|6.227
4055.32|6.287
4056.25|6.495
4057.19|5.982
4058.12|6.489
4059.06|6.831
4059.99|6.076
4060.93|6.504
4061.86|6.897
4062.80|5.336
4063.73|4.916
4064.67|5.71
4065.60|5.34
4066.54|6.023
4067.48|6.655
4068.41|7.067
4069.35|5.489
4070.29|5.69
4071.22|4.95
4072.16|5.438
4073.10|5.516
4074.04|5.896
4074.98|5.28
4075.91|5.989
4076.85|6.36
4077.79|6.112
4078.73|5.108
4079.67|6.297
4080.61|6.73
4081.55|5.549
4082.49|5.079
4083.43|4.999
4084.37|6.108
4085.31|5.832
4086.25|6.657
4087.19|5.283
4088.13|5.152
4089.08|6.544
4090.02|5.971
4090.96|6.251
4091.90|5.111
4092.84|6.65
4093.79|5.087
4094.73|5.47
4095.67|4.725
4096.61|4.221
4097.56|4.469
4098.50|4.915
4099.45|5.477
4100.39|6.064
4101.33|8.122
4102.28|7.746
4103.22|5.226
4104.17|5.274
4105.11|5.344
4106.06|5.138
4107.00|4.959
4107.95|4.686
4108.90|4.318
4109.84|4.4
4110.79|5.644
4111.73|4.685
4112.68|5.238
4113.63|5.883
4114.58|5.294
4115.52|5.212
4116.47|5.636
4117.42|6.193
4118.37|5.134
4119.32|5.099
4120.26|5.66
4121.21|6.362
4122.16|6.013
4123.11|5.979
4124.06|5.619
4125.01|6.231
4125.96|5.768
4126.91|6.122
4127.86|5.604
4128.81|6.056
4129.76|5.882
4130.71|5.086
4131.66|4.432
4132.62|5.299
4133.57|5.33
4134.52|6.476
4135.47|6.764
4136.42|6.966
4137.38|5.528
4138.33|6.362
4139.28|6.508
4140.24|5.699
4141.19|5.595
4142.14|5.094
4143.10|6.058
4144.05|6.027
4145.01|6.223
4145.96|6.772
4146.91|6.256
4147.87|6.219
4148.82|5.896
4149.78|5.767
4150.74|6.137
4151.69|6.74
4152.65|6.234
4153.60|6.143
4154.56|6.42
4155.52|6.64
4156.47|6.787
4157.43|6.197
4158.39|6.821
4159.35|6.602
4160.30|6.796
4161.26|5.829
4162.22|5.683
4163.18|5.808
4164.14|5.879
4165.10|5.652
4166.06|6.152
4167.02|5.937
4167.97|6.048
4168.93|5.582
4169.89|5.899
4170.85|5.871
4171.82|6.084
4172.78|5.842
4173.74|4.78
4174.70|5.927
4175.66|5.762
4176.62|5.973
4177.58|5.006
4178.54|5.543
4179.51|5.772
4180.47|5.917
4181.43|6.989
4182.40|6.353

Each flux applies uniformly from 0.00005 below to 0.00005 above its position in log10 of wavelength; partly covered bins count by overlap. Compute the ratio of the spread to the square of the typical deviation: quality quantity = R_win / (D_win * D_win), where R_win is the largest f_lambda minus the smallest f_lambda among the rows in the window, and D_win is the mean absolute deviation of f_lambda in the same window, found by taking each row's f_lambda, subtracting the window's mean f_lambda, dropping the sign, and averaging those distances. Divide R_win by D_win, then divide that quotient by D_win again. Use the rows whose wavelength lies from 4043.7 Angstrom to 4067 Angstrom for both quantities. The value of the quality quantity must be 10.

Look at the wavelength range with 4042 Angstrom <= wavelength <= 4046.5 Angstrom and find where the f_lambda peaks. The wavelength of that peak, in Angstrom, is 4042.27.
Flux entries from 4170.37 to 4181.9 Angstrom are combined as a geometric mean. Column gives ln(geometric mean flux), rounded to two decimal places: 1.75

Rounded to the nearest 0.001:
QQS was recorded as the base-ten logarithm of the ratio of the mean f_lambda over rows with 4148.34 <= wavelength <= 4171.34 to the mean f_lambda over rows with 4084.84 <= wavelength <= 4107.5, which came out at 0.036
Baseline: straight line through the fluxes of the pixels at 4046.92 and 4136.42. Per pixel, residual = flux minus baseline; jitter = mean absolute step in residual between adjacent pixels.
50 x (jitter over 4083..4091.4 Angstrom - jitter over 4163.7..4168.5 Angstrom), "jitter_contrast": 24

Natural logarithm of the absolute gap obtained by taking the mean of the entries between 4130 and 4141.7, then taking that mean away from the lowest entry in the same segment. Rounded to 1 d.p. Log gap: 0.3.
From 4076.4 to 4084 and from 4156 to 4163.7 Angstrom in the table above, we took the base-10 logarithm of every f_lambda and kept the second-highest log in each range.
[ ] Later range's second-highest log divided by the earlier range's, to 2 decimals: 1.04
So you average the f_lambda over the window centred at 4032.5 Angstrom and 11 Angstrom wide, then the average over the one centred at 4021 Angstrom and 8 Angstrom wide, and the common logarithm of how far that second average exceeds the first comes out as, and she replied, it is -0.26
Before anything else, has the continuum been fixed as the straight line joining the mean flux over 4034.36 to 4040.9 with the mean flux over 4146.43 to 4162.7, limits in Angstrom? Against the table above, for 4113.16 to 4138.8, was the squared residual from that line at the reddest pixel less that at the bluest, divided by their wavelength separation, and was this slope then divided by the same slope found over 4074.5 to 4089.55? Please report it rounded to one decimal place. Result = 0.1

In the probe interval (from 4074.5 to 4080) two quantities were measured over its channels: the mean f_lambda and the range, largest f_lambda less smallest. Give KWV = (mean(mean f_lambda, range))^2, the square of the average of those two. 12.6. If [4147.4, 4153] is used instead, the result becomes 12.7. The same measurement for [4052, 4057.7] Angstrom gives 13.0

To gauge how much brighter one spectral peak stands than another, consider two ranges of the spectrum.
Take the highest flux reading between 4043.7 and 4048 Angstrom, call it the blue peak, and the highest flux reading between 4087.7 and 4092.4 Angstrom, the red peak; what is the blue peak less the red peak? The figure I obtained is -0.1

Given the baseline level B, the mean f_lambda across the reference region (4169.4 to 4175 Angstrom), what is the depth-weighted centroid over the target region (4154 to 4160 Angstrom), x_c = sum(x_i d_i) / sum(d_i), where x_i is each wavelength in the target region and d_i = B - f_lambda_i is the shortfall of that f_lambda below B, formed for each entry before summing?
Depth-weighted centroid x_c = 4157.0 Angstrom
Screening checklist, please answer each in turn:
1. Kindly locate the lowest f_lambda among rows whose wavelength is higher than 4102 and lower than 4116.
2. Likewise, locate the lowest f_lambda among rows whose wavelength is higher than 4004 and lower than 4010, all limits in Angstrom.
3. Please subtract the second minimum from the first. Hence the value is -1.1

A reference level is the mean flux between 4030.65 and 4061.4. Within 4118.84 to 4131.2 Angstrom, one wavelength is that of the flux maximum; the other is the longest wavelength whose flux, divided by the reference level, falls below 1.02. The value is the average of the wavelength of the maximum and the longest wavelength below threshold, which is 4126.0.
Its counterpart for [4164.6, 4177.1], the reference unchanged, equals 4171.3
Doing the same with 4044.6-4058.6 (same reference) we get 4054.4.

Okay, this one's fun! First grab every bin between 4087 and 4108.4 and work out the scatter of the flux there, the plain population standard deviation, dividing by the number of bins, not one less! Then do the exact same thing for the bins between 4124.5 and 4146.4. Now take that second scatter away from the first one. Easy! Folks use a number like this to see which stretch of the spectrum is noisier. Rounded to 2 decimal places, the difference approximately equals 0.34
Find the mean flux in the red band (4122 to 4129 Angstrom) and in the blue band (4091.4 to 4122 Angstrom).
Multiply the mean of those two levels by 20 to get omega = 113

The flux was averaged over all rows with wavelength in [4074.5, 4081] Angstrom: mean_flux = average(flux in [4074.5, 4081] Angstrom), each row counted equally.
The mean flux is 6.0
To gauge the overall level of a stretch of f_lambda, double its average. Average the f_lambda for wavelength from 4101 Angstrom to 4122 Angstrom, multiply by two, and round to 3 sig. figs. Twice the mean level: 11.0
